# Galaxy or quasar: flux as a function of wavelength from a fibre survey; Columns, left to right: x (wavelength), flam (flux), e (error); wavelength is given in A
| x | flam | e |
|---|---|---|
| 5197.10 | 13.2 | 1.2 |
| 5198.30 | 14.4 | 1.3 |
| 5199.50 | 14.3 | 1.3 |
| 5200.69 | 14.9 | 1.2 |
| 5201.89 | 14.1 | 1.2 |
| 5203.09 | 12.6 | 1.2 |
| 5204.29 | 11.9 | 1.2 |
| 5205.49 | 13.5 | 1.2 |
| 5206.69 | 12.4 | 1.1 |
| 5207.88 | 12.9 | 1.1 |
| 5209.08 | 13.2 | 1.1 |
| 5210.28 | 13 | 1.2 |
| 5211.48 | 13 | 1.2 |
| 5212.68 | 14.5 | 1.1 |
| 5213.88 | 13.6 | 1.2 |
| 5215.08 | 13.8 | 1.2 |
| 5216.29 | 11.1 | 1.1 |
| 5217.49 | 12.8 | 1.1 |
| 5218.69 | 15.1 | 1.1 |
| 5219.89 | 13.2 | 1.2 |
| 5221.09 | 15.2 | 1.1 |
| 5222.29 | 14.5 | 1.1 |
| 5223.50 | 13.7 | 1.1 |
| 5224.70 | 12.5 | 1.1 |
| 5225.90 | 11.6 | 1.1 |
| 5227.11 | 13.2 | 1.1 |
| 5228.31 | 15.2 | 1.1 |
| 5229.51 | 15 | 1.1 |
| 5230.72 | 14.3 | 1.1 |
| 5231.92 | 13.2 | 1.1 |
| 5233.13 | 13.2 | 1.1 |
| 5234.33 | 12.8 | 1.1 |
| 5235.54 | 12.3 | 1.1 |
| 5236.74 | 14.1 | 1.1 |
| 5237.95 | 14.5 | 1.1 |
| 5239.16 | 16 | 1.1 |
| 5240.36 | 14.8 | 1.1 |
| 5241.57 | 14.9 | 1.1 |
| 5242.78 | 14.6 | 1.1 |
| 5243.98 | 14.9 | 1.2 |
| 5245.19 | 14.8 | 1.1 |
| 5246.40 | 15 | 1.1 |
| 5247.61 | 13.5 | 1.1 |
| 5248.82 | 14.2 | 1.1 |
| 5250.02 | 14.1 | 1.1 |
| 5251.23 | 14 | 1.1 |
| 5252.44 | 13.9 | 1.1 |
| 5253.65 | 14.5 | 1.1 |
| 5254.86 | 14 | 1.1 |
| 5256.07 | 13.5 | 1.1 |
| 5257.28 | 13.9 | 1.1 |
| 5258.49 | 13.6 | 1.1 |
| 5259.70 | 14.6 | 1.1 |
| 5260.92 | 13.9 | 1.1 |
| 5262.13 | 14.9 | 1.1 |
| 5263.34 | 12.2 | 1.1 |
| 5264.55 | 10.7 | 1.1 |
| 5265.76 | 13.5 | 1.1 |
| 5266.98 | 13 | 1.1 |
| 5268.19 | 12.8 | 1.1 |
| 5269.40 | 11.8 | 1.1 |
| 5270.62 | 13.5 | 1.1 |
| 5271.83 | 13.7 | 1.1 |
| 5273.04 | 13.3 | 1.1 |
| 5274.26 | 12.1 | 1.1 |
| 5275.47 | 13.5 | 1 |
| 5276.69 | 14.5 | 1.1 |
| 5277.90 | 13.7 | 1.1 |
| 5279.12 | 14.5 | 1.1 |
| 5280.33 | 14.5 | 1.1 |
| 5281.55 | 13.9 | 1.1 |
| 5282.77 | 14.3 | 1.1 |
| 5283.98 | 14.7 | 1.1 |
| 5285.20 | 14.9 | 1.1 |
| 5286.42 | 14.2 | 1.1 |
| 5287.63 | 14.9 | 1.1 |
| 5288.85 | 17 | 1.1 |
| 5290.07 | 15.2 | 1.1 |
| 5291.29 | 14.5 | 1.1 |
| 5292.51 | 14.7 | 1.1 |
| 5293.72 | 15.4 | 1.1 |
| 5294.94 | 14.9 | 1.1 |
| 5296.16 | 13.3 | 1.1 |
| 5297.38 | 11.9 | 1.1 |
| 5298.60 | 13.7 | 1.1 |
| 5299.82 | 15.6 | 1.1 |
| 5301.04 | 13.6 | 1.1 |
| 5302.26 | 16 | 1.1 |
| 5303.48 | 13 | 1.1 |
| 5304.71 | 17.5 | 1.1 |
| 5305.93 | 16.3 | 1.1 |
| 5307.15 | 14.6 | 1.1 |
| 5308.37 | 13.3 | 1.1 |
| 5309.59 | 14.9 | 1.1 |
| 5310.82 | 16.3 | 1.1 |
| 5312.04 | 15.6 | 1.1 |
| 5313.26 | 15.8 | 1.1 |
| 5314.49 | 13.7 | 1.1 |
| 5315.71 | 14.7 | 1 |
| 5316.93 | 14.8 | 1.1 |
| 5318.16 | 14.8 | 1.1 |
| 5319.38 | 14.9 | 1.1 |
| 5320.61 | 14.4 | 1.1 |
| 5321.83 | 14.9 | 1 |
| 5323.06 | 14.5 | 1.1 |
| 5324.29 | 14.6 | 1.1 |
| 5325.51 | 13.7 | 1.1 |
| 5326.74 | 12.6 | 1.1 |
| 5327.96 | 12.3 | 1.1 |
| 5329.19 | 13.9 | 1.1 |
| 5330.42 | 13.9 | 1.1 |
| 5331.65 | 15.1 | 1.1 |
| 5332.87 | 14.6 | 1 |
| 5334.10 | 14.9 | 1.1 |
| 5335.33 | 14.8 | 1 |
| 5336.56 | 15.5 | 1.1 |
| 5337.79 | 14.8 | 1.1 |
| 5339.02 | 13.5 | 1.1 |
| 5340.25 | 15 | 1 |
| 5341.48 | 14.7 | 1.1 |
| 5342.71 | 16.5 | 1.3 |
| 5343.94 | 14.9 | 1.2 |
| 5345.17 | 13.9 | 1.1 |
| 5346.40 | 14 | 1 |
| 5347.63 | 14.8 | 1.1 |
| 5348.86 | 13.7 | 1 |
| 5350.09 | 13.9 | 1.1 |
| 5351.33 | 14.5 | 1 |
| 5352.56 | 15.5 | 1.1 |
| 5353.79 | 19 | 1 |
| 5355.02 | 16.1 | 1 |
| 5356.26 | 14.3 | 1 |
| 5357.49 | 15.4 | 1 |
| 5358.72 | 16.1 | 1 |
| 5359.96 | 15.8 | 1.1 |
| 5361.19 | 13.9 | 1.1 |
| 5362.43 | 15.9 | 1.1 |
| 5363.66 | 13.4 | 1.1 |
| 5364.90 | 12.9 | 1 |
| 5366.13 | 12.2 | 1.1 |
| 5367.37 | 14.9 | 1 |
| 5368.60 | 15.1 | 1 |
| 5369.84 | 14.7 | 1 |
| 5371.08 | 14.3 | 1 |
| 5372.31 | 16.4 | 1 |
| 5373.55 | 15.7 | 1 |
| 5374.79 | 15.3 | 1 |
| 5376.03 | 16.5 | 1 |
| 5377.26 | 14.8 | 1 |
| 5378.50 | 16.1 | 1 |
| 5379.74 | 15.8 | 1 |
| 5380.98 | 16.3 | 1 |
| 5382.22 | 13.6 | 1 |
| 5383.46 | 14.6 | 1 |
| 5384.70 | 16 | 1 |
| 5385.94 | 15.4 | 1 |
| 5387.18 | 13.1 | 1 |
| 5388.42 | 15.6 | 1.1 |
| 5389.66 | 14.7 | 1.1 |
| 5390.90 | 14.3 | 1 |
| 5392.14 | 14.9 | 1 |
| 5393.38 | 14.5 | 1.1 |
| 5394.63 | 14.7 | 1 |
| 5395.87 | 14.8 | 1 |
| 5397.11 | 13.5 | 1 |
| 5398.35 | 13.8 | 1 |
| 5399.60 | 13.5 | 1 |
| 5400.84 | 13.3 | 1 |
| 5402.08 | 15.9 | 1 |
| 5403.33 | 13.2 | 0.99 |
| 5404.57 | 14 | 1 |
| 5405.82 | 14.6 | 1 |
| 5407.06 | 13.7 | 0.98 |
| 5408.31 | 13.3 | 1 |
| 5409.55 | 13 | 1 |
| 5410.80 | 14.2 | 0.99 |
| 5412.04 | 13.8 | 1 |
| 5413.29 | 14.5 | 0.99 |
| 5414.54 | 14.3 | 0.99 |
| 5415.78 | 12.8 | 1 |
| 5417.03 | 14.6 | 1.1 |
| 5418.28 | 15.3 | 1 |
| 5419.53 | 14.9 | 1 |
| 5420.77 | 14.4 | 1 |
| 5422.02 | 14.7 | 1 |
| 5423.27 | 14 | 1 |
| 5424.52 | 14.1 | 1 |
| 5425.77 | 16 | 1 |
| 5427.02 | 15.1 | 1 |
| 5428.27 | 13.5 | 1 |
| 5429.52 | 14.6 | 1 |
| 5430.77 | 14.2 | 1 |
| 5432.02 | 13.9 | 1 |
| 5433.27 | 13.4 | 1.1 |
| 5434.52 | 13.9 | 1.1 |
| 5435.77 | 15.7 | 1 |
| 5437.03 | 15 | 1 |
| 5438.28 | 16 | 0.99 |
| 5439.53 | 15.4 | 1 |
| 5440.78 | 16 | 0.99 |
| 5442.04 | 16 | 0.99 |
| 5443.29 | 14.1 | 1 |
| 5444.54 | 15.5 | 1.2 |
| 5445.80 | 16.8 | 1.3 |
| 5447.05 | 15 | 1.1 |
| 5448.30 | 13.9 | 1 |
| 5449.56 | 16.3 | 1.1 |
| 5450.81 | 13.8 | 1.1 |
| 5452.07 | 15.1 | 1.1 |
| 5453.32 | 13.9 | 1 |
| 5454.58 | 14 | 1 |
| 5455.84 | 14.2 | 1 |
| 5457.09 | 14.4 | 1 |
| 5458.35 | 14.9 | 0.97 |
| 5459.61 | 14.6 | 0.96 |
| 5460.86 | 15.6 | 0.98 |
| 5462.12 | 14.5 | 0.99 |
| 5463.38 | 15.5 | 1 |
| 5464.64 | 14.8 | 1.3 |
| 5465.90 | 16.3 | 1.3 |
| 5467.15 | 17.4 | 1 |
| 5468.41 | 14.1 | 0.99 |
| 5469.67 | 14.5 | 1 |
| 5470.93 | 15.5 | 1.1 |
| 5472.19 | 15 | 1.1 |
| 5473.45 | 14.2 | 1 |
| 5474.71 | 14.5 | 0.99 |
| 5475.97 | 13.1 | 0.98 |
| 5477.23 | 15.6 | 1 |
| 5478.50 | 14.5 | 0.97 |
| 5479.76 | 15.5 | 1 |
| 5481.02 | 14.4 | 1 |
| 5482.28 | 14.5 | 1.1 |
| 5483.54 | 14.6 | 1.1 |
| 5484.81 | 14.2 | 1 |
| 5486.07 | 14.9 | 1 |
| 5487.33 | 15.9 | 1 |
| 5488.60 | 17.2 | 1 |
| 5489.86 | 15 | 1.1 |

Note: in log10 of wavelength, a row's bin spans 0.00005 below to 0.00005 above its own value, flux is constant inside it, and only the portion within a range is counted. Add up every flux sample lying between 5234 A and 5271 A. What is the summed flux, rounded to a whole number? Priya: 429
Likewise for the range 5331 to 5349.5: 221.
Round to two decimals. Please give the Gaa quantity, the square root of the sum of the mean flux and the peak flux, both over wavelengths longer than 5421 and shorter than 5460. 5.62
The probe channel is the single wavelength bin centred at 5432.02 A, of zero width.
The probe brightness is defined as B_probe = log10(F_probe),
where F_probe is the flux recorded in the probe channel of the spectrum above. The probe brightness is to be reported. 1.14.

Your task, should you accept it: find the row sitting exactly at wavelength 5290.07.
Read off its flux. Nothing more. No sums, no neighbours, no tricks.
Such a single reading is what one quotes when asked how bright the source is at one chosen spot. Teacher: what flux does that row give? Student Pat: 15.2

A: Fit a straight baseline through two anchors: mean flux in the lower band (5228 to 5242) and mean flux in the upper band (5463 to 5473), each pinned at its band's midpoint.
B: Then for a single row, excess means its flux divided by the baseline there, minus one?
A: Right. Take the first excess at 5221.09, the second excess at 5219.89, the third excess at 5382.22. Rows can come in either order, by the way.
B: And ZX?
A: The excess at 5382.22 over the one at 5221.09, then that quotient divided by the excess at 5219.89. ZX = 18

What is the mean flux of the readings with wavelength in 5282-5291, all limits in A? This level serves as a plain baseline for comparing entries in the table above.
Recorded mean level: 15.0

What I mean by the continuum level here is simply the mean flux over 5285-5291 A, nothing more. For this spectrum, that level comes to 15.2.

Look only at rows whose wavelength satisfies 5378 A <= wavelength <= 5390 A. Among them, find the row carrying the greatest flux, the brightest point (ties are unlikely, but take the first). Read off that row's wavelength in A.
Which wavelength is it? 5380.98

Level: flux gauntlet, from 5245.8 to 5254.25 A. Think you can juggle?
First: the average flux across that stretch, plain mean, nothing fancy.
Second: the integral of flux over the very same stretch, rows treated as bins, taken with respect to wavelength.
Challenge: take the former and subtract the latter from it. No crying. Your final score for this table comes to -106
